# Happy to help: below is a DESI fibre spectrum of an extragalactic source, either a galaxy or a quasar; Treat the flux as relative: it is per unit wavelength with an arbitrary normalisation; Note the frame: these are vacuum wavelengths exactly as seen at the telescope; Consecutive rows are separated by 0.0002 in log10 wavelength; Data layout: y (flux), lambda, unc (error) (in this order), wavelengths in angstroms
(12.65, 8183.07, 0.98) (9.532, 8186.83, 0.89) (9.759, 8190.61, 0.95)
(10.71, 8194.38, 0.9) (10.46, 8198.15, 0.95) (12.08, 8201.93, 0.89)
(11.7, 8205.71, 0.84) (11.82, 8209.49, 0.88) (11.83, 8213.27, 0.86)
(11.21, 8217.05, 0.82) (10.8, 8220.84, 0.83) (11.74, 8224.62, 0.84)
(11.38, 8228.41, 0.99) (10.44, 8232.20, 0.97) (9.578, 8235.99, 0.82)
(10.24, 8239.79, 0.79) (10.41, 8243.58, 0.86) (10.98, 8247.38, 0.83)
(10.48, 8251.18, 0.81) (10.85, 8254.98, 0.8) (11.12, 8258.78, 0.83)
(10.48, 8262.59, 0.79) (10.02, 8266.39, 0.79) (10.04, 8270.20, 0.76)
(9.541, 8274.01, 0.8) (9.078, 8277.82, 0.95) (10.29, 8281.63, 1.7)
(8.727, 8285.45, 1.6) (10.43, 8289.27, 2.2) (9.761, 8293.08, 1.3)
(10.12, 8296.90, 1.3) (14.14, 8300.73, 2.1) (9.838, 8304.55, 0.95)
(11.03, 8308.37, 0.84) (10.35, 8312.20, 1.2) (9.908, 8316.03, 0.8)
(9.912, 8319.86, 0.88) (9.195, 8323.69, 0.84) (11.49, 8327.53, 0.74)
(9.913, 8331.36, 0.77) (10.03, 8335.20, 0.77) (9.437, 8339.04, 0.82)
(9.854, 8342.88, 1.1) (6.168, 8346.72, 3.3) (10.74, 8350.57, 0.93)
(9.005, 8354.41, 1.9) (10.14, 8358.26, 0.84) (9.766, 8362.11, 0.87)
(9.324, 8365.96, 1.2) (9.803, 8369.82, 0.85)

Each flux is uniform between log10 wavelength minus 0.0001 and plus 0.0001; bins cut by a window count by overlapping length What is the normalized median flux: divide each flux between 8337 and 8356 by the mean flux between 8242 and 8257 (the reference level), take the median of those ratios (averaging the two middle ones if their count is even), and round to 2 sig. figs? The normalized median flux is 0.88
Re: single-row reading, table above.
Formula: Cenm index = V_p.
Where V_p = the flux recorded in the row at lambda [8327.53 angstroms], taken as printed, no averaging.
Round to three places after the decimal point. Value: 11.490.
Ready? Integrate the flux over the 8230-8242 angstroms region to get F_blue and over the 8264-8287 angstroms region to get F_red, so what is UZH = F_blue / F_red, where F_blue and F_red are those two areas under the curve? 0.5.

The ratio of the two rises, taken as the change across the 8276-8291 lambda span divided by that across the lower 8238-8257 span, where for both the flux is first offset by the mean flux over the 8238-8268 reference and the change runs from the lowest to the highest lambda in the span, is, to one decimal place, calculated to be 2.2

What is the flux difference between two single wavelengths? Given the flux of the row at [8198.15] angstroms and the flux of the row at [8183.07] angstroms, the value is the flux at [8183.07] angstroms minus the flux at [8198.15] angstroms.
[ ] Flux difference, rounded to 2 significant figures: 2.2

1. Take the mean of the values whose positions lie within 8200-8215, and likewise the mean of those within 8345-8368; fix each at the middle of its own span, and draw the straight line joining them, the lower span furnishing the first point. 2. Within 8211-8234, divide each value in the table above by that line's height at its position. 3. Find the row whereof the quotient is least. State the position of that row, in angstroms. 8232.20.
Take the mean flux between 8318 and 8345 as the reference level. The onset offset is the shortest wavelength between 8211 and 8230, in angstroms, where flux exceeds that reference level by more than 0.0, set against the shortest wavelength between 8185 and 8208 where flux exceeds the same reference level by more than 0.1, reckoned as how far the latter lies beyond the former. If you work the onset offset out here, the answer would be -18.9 angstroms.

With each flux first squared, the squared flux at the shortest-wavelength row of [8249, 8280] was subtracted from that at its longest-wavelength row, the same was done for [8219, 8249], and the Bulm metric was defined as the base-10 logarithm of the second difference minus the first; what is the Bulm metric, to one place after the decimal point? 1.5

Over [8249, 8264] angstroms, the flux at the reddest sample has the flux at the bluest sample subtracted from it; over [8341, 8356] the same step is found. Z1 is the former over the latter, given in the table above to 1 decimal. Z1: 0.0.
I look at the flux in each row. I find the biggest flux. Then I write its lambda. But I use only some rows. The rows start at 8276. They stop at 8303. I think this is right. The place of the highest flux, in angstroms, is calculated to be 8300.73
